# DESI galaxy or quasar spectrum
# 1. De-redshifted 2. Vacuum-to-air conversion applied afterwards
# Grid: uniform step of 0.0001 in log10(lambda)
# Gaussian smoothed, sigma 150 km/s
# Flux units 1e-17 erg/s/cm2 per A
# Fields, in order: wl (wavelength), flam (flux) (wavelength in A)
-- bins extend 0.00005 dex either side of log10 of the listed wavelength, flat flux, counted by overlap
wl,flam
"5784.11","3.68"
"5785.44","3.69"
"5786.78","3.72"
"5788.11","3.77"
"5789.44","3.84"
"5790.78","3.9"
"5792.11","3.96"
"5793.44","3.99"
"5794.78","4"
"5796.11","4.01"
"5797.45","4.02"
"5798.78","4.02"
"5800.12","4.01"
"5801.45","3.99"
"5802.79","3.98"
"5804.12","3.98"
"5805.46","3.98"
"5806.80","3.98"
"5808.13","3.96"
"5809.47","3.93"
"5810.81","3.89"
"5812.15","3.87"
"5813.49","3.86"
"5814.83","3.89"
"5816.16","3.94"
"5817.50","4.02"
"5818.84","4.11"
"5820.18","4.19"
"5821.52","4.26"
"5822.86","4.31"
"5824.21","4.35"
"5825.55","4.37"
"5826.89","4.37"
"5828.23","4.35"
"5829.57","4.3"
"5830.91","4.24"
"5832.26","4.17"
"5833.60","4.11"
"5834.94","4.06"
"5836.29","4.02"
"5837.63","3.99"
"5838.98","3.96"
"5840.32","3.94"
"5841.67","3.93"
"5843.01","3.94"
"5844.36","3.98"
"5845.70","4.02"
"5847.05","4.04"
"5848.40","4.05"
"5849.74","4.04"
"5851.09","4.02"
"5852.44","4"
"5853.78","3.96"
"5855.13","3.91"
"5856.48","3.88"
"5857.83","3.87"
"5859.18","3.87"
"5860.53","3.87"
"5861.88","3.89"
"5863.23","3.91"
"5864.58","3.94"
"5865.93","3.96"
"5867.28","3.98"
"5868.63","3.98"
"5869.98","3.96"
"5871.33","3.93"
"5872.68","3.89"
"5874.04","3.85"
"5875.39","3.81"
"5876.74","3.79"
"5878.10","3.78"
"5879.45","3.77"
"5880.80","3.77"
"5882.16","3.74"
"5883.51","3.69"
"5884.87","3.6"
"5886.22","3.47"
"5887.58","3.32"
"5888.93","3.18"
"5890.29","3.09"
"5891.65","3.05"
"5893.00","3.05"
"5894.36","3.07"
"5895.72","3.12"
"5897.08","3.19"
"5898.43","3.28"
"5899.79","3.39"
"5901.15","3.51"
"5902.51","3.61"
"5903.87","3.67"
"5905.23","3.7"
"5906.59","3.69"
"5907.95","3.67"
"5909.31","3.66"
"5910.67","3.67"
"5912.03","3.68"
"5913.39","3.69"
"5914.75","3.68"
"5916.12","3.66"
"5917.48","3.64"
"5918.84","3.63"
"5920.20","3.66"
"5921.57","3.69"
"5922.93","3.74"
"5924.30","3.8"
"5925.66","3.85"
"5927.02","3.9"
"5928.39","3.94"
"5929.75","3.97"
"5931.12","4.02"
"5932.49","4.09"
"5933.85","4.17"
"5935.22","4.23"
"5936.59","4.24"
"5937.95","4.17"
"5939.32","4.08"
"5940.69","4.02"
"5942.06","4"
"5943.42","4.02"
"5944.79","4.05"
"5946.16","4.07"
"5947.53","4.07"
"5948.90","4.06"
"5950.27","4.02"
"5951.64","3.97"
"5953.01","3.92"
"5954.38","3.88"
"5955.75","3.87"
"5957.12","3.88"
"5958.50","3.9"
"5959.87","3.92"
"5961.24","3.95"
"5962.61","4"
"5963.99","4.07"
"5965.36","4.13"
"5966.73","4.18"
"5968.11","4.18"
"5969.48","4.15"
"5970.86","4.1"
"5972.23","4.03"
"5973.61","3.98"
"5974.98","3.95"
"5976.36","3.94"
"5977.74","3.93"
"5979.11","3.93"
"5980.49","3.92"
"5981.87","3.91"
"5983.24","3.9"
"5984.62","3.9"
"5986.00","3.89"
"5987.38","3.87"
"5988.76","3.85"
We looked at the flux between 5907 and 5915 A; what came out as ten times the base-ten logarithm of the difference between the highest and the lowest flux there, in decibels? -15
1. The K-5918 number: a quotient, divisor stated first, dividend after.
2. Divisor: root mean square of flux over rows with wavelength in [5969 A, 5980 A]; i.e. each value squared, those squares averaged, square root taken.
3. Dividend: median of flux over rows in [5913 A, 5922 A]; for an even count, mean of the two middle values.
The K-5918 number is 0.91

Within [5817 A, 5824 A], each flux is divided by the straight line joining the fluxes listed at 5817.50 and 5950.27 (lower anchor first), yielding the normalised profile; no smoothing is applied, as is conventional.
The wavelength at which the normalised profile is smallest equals 5817.50 A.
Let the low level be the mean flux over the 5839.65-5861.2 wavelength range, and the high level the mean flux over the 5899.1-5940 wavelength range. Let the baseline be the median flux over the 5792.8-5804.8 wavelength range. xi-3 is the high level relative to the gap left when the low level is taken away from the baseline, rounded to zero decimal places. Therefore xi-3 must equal 89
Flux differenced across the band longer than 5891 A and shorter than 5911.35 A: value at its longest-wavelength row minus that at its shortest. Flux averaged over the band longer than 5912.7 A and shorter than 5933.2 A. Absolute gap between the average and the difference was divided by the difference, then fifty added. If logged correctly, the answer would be 55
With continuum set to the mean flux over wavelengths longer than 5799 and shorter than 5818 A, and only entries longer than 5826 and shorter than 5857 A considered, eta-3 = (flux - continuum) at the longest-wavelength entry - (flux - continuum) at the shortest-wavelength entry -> -0.49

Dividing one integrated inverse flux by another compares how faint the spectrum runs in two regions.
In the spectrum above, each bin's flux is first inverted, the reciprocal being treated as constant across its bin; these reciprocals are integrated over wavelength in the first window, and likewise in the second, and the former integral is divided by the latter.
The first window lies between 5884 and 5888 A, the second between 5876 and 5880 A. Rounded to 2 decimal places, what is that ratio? 1.09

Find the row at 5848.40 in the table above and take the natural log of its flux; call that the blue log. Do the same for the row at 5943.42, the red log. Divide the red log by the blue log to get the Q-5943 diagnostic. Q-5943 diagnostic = 0.99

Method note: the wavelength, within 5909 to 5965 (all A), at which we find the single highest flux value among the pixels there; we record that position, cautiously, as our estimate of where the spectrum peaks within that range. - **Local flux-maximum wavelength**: 5936.59 A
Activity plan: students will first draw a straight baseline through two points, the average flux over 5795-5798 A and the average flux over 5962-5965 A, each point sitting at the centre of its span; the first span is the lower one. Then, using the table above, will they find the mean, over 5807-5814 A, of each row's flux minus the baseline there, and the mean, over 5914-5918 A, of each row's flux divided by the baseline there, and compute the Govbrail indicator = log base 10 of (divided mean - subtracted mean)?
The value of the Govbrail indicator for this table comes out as 0.01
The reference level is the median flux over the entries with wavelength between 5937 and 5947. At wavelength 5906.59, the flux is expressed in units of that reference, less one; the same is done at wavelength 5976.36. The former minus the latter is -0.062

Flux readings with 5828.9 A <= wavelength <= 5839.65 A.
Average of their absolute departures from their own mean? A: 0.10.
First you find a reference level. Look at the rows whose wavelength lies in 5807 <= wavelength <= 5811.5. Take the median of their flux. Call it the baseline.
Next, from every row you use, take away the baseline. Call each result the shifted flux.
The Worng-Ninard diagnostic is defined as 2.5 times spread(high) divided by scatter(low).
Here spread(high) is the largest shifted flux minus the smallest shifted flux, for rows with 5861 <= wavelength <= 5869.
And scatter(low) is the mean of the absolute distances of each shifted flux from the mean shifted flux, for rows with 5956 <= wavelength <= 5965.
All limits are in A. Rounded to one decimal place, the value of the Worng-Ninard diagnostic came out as 4.1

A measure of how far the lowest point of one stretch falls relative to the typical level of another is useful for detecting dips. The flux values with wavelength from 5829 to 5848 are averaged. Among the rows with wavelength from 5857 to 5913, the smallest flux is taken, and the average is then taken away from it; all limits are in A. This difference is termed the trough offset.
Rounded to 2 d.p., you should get -1.00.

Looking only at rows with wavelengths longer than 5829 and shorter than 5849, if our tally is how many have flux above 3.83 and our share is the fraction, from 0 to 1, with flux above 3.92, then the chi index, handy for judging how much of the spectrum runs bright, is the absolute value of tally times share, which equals 15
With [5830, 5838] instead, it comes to 6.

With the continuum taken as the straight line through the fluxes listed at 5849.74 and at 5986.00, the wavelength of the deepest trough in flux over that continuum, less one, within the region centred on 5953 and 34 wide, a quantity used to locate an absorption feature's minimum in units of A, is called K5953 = 5955.75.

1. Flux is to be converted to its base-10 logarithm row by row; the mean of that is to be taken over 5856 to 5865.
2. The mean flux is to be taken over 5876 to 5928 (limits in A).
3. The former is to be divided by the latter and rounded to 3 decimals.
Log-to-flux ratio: 0.166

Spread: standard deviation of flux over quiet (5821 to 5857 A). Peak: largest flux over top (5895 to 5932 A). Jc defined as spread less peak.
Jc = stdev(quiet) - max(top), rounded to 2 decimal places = -3.86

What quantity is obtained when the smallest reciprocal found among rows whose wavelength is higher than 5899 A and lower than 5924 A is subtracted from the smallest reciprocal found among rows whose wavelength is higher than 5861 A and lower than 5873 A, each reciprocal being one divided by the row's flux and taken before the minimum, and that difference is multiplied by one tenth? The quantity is -0.0016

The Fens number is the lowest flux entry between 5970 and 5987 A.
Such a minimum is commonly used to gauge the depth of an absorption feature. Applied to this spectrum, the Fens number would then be 3.89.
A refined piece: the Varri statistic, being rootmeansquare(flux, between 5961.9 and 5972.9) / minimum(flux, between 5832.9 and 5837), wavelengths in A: 1.02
